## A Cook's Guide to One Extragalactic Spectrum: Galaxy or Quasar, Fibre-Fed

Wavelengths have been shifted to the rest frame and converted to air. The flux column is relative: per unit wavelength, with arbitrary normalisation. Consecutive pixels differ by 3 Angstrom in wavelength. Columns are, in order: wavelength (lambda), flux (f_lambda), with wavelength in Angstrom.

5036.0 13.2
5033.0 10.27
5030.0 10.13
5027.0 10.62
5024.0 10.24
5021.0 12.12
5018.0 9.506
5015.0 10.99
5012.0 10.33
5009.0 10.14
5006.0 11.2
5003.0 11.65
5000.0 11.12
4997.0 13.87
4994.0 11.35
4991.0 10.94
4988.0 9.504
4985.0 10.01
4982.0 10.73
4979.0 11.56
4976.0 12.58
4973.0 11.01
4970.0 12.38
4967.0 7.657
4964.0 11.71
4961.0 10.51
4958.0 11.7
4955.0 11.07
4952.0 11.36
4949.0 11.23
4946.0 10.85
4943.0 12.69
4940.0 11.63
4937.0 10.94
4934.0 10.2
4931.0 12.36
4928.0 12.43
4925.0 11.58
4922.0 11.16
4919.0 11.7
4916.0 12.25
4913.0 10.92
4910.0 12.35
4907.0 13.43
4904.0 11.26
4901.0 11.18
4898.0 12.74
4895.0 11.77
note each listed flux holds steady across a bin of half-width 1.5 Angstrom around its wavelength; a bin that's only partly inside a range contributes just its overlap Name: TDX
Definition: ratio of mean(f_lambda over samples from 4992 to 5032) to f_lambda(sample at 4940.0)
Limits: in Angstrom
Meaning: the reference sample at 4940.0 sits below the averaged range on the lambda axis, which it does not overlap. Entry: 0.95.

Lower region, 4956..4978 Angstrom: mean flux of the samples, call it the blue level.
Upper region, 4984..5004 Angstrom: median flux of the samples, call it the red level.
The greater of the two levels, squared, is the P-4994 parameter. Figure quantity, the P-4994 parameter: 123.7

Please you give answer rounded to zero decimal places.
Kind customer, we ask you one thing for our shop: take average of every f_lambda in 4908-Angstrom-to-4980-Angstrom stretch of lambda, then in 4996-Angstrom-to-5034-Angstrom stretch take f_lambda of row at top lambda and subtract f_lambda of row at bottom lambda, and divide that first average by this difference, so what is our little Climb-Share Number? -3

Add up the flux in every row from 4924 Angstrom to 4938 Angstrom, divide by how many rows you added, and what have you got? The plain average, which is 11.5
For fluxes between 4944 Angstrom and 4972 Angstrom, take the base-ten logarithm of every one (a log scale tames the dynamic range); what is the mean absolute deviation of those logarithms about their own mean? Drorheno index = 0.037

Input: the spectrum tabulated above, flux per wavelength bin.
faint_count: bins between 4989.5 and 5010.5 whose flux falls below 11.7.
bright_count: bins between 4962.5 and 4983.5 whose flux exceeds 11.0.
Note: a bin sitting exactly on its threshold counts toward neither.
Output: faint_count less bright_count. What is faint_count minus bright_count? 1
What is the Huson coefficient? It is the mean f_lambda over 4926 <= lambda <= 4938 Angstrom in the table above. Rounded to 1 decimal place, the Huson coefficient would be 11.5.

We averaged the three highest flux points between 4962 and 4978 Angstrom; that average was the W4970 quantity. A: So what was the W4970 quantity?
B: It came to 12.2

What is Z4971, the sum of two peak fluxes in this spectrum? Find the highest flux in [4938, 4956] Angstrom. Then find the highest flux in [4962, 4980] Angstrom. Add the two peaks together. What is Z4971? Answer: 25.3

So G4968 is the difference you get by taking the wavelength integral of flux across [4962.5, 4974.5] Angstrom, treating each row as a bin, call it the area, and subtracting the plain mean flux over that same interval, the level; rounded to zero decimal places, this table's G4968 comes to 118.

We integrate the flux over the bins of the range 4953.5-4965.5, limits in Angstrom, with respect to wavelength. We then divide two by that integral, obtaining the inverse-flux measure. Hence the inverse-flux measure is 0.0148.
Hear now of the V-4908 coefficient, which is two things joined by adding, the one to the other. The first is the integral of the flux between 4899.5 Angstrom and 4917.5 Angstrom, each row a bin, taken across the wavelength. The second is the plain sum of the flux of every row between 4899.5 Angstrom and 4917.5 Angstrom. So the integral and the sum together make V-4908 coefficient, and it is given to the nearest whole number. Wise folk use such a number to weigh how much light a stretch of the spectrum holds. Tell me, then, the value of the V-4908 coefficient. 286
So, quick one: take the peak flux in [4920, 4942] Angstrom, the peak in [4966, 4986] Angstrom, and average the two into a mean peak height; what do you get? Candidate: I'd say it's 12.5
